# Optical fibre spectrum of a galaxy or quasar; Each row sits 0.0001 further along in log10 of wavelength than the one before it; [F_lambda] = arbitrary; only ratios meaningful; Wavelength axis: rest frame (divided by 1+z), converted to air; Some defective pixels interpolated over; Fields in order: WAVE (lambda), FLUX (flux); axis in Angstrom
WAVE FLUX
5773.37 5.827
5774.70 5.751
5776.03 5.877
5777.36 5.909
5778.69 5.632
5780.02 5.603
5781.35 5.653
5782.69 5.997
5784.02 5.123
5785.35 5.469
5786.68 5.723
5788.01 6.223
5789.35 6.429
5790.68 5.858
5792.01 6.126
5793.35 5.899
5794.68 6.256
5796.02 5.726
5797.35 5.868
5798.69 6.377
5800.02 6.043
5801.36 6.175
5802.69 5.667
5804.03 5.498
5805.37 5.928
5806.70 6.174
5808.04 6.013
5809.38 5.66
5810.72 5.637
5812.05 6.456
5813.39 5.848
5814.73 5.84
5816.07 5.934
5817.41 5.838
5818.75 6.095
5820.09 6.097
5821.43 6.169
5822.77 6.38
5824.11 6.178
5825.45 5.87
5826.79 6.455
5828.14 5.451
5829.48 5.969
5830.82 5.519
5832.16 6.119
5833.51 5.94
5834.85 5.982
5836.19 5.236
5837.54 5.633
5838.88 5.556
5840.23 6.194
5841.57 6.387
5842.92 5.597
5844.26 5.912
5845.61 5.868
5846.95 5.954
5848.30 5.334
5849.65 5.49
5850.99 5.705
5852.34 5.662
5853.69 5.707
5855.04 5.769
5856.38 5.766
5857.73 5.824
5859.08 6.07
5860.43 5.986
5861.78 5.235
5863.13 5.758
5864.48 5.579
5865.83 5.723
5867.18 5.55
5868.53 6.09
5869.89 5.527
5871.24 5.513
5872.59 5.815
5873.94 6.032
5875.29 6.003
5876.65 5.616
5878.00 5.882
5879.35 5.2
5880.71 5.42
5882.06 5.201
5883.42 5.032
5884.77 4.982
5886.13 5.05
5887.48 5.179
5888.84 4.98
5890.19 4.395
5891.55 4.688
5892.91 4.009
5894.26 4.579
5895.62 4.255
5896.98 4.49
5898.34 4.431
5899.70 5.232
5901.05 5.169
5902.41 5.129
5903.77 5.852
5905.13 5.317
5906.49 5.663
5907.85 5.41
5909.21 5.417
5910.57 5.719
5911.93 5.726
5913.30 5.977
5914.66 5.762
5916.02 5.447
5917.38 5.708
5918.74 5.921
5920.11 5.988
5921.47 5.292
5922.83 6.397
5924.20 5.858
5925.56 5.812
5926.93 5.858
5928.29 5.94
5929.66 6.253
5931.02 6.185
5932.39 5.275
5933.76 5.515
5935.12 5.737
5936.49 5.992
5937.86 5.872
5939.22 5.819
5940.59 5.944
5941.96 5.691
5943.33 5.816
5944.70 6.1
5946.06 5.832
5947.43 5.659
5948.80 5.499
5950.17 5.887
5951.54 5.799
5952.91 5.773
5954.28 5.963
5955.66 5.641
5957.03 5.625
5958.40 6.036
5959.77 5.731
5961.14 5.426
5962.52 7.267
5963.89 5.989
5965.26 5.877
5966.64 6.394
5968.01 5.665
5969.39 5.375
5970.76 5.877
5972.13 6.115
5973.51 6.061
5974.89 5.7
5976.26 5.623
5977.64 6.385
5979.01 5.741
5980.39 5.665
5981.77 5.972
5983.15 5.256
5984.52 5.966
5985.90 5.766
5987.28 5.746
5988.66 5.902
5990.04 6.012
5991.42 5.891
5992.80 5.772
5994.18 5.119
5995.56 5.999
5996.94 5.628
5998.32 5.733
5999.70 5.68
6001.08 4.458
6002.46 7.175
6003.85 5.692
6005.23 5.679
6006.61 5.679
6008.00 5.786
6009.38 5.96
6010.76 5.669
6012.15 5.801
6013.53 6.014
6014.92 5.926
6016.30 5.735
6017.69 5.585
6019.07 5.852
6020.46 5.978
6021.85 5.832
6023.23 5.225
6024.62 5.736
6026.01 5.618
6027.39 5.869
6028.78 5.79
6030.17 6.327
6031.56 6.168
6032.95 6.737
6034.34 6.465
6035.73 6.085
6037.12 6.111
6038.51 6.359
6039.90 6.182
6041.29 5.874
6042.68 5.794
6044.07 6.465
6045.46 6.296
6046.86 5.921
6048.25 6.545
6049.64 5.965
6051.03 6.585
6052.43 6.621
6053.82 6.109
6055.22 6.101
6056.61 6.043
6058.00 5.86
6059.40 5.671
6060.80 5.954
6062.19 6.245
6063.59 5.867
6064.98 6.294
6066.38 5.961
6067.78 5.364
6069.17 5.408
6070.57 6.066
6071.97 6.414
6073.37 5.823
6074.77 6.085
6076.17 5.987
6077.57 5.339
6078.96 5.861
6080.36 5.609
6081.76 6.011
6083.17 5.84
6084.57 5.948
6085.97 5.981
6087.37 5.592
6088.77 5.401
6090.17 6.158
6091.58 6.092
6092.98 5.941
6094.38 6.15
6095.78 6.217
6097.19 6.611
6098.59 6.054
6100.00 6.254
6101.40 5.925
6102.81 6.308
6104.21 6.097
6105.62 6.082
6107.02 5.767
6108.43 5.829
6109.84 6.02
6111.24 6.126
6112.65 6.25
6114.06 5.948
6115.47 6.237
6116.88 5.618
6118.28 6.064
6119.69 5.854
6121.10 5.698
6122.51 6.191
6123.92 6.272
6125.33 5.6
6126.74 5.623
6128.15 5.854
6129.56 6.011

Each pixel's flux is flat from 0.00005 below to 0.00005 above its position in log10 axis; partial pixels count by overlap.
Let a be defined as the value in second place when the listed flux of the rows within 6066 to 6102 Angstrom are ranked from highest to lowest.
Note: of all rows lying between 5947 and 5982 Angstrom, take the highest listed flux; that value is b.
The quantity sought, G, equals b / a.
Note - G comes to 1.13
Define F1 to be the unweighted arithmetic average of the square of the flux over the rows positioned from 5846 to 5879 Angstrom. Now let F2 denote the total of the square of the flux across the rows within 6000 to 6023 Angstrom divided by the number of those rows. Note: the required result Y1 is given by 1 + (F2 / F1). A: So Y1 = 2.03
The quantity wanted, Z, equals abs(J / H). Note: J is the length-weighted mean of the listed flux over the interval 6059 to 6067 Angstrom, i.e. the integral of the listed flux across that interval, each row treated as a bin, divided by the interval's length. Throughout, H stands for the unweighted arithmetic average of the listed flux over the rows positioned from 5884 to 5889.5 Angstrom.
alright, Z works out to 1.19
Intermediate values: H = 5.0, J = 6.01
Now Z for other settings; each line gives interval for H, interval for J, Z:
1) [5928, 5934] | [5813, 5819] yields 1.01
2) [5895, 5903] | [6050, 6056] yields 1.32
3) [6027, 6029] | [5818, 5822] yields 1.05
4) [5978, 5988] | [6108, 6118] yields 1.05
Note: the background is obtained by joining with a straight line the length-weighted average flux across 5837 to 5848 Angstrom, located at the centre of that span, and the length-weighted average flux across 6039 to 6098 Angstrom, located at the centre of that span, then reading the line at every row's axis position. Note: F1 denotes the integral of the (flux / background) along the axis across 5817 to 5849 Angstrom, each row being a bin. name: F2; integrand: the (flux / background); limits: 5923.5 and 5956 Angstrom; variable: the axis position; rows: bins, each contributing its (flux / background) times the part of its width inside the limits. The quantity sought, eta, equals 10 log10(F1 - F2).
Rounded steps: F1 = 32.2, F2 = 31.9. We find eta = -5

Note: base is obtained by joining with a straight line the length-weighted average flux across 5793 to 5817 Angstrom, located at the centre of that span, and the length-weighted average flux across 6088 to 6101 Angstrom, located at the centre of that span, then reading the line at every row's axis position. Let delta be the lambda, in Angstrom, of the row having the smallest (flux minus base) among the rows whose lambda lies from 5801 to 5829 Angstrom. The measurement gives 5828.14 Angstrom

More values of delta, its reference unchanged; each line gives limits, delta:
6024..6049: 6026.01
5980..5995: 5994.18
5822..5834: 5828.14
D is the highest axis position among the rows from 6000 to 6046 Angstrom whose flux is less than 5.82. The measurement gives 6042.68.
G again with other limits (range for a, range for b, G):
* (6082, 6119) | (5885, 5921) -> 0.95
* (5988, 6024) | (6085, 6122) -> 1.10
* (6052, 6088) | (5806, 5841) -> 1.01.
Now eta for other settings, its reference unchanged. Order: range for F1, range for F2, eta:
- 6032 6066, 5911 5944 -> 4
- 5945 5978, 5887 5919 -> 7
